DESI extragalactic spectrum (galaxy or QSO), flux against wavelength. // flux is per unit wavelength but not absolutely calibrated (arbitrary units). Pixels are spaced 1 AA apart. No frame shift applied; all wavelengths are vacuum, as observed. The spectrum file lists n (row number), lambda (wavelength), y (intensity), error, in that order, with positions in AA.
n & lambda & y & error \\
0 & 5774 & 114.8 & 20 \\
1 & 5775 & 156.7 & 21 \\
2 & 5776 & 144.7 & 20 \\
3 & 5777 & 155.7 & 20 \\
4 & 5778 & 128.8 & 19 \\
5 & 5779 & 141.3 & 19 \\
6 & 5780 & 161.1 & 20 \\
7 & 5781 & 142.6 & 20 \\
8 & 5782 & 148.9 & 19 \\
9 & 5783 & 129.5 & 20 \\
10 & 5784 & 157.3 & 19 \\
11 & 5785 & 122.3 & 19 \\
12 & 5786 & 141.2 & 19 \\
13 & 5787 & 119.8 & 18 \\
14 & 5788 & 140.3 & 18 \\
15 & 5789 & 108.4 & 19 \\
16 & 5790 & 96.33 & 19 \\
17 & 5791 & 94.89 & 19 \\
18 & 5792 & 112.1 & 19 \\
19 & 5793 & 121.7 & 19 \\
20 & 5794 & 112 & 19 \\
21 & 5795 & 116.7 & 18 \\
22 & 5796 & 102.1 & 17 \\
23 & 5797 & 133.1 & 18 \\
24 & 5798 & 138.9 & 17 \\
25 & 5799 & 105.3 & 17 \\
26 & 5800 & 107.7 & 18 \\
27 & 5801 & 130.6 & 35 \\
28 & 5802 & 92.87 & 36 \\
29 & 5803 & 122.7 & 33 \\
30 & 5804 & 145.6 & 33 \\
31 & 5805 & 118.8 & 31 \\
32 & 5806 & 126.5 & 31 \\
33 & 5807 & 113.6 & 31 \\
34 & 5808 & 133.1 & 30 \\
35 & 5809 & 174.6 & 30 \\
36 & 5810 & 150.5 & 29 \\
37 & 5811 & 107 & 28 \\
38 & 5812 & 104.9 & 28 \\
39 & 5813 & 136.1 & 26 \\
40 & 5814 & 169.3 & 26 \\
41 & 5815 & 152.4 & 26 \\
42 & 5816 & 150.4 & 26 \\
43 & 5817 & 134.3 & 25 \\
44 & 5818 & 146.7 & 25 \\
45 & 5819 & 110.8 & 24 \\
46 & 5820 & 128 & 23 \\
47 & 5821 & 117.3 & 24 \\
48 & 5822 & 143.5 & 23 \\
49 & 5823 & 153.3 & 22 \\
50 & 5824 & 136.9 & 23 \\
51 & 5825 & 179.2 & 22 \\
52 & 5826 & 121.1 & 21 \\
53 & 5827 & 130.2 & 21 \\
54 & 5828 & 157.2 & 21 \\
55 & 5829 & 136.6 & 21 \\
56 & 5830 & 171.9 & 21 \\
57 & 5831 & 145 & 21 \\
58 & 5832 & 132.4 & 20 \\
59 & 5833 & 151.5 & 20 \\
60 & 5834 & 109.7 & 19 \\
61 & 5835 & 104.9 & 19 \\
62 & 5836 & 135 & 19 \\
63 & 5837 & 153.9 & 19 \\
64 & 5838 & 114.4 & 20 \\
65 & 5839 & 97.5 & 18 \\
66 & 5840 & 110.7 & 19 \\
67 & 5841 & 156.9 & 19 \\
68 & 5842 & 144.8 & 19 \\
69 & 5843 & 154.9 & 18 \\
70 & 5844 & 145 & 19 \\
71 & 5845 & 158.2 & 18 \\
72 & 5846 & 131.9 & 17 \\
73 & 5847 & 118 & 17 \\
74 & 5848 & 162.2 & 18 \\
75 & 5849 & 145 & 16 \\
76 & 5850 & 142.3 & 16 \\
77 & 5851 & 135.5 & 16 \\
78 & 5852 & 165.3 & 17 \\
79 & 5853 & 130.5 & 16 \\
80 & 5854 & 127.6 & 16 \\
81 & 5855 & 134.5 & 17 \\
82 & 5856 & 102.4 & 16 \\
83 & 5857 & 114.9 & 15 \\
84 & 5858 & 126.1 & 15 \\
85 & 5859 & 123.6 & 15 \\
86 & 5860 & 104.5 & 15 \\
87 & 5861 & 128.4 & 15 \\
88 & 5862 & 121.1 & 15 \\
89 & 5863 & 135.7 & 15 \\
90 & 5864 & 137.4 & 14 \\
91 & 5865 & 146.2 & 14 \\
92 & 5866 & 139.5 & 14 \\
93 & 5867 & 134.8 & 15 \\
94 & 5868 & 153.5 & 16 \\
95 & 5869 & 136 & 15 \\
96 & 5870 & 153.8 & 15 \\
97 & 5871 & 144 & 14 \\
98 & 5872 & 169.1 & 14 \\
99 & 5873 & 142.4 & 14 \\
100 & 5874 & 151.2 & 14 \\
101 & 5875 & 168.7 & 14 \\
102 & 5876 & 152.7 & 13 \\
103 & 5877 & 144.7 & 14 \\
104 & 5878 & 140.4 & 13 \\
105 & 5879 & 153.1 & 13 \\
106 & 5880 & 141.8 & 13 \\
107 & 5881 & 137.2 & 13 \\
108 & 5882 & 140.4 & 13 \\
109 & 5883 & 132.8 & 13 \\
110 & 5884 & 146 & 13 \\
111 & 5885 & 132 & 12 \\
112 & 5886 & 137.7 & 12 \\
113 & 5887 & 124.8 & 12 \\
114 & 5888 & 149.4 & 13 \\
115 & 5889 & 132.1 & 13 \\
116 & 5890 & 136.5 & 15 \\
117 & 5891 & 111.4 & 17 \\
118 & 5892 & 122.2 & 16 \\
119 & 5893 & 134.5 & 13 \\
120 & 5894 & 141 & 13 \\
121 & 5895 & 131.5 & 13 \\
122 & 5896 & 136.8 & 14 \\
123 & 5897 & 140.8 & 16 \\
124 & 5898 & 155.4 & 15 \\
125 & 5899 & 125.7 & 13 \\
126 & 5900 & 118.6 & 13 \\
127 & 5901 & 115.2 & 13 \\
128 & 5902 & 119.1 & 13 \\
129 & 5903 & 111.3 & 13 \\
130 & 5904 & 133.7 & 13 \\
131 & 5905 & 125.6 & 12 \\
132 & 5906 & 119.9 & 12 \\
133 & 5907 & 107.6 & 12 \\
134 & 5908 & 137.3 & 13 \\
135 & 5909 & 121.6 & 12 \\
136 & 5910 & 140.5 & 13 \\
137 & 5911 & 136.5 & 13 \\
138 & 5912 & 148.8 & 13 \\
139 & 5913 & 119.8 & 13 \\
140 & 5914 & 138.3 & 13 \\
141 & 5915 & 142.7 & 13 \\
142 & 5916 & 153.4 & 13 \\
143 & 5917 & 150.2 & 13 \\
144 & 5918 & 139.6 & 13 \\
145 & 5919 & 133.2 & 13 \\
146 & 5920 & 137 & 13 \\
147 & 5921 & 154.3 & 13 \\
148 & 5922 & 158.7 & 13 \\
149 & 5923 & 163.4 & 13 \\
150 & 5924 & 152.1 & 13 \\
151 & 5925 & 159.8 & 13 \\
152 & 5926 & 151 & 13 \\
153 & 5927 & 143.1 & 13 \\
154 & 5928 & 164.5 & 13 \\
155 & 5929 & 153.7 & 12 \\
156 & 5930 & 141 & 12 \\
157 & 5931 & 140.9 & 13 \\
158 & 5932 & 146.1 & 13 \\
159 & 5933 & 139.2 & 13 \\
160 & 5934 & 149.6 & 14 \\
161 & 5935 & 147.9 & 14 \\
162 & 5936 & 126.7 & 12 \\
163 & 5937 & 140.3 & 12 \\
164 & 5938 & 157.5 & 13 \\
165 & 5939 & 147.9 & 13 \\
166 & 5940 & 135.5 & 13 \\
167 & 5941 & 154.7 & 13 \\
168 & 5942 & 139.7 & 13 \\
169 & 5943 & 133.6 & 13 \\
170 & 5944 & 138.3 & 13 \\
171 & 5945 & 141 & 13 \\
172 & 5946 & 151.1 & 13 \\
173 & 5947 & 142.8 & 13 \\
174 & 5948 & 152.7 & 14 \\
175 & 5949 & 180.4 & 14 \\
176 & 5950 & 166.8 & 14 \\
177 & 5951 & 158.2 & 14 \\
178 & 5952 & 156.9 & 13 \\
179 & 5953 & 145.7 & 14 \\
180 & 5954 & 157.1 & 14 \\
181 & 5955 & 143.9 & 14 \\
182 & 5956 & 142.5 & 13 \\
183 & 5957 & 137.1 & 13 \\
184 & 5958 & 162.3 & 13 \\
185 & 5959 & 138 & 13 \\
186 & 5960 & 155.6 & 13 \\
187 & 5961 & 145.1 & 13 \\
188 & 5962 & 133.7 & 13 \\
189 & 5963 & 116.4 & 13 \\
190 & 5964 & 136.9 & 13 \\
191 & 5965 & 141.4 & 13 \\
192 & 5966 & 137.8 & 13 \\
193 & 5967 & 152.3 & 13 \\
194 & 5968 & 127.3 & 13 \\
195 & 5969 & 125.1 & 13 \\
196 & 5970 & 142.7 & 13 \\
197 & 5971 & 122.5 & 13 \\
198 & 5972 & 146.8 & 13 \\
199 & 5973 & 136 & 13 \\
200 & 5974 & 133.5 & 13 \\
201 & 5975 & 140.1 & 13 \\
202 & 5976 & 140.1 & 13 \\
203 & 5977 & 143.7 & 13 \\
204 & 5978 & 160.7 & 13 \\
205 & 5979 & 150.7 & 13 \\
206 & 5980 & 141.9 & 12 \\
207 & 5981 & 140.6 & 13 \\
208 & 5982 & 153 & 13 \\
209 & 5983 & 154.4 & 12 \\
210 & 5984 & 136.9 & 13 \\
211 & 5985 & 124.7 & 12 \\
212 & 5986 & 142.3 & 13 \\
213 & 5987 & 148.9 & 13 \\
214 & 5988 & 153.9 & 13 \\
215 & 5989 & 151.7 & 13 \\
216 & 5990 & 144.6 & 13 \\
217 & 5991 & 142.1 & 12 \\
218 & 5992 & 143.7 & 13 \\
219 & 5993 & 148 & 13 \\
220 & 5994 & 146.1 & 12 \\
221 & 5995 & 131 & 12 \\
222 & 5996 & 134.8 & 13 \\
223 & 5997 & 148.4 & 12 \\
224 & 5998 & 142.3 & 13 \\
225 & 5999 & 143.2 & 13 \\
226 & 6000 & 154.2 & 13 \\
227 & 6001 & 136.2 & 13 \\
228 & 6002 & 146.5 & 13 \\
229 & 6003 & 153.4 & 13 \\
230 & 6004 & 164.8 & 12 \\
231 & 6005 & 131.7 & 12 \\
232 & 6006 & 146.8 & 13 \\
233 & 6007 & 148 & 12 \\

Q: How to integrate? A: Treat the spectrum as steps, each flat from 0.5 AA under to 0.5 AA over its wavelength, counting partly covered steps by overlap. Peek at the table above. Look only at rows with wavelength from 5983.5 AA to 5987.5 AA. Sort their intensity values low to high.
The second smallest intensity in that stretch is 136.9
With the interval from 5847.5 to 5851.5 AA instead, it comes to 142.3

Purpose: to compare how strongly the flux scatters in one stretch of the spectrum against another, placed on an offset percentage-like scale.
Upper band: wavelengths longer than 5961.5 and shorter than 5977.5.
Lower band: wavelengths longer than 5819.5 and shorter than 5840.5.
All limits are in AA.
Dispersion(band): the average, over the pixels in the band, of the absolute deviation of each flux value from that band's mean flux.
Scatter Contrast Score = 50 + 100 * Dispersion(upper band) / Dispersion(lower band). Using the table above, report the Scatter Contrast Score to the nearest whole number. 92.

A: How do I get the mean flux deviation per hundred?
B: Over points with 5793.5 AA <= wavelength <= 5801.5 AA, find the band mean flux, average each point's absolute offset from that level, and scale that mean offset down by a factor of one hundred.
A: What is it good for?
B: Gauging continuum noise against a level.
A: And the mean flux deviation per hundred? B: 0.12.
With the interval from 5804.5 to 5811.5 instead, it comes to 0.18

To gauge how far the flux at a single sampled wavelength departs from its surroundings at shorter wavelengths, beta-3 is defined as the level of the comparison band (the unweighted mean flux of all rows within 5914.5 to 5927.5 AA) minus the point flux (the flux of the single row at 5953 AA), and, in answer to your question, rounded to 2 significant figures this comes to 3.4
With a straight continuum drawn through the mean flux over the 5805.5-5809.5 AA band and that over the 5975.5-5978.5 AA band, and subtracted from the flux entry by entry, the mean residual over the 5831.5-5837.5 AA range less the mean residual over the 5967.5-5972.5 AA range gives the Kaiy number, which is 7.3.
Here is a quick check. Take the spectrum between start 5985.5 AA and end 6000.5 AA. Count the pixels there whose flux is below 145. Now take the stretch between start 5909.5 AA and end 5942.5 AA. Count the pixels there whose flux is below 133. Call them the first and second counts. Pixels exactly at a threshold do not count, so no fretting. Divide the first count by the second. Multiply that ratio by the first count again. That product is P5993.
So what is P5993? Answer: 32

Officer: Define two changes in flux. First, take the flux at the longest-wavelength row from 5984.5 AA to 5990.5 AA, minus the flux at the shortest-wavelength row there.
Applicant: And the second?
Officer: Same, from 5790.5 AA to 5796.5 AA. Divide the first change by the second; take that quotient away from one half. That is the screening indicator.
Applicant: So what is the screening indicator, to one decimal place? -2.3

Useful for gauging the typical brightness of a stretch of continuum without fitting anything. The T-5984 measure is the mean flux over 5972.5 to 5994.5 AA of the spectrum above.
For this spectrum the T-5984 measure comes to 144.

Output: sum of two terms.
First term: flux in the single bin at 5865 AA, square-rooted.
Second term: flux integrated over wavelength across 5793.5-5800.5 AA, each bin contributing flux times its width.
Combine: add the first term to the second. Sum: 828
